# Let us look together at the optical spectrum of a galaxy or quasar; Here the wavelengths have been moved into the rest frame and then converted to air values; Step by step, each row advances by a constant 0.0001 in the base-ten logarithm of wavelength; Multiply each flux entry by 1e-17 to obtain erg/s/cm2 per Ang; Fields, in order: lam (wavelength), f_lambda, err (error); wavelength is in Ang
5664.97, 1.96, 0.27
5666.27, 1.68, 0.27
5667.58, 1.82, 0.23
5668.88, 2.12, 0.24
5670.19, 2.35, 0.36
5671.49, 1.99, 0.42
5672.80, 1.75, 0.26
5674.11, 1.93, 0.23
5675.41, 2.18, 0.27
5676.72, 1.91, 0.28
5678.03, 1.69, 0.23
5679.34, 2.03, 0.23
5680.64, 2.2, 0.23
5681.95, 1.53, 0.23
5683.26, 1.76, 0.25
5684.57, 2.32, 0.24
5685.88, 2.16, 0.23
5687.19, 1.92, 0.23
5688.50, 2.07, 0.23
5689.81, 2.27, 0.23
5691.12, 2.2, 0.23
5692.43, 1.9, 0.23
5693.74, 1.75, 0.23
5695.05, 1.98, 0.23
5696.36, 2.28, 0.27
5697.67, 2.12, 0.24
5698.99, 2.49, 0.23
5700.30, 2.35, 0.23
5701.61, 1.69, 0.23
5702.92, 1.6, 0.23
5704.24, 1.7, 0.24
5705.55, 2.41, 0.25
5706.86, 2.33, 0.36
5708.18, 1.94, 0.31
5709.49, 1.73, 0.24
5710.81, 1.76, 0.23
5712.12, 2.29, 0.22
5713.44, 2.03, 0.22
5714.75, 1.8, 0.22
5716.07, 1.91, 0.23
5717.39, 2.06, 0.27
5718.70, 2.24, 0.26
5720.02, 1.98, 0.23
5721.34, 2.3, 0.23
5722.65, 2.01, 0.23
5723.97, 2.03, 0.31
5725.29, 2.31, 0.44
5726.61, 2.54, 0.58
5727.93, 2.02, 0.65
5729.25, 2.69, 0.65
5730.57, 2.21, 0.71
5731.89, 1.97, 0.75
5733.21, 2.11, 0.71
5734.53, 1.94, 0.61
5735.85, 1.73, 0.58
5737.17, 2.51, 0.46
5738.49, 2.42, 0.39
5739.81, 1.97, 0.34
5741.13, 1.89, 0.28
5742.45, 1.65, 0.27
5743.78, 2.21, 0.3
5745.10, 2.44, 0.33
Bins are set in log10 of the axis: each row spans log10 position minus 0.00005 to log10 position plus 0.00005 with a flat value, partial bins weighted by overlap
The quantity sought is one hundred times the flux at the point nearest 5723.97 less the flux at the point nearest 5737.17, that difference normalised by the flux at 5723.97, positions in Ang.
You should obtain -24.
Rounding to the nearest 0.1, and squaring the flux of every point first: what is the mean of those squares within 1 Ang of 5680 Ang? 4.5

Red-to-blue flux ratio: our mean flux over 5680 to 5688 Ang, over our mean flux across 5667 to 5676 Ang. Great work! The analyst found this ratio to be 0.98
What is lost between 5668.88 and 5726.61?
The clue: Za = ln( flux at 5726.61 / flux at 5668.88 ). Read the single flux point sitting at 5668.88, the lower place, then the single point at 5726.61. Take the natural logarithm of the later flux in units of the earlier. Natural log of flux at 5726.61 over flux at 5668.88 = 0.18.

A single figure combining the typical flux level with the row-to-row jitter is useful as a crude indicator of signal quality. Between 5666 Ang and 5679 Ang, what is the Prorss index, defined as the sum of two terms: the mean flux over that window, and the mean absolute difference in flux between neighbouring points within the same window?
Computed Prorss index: 2.19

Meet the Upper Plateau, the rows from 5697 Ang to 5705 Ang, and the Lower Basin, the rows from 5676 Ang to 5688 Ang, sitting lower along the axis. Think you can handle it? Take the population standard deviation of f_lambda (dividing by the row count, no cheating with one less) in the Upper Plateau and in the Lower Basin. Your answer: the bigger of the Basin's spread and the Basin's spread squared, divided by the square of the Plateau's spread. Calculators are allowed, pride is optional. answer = 2.0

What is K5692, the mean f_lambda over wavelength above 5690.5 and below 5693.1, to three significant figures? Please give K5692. 2.05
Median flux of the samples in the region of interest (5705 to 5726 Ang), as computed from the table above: 2.03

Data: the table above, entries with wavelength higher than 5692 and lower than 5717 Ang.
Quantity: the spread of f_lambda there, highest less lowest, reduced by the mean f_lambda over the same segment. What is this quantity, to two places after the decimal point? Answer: -1.11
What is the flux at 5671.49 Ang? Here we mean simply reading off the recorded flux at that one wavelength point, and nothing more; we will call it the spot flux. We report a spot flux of 1.99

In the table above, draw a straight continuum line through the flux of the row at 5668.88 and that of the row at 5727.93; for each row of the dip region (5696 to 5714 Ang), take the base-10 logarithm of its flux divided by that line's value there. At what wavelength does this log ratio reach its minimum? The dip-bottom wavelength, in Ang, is 5702.92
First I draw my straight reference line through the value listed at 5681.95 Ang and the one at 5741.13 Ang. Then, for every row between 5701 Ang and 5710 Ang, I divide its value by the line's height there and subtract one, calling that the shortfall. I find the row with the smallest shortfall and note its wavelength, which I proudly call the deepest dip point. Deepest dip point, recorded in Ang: 5702.92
